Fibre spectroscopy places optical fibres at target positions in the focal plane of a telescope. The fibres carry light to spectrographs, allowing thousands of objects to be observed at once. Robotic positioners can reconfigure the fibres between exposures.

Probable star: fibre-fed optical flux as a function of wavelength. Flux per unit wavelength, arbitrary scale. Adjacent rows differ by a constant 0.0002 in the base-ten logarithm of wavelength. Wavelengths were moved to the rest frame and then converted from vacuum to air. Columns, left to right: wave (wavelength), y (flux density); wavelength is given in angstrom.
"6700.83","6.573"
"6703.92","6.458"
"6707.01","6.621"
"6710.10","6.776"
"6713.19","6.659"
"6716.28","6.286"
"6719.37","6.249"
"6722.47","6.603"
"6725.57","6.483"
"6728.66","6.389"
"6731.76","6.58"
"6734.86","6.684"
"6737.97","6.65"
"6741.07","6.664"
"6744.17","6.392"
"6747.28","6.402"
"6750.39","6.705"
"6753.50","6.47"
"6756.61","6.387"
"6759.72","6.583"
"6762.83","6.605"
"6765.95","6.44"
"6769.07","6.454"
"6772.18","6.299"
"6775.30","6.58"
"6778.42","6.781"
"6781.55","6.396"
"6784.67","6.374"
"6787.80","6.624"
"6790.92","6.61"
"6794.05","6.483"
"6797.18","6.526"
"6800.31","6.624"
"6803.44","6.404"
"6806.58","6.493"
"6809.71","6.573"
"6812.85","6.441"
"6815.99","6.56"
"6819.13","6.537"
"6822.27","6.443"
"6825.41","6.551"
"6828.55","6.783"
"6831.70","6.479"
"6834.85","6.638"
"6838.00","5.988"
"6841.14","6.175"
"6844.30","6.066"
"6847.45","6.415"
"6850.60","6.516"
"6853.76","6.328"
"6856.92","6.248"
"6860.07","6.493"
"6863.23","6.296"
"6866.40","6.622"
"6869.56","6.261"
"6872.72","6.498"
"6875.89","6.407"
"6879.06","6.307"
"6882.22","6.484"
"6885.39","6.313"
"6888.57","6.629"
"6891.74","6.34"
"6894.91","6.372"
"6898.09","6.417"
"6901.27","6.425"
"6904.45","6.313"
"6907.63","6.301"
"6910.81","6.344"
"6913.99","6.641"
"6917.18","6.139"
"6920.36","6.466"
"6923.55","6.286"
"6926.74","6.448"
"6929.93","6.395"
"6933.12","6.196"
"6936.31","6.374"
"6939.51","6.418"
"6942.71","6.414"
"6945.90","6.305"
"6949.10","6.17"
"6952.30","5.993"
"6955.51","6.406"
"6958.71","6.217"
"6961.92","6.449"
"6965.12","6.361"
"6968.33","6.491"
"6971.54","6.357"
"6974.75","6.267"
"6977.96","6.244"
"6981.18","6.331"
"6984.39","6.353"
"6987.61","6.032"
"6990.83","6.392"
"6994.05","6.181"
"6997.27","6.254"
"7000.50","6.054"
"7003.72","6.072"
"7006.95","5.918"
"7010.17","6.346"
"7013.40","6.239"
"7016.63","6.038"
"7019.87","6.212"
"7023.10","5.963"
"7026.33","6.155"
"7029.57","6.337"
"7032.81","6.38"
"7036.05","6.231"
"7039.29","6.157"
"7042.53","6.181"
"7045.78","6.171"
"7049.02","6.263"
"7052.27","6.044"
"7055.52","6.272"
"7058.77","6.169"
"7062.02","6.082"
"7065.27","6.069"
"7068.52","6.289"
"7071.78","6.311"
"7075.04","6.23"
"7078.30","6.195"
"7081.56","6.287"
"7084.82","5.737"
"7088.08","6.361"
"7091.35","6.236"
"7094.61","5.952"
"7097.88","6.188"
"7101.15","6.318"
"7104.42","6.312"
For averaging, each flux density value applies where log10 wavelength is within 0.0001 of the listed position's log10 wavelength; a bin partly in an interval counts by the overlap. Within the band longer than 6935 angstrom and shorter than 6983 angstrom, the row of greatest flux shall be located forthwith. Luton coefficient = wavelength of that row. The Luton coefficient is 6968.33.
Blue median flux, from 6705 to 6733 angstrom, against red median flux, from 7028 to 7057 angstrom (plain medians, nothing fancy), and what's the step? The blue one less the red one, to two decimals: 0.35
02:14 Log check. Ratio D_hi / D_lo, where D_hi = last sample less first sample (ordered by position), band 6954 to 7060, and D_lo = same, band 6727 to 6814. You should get -4.6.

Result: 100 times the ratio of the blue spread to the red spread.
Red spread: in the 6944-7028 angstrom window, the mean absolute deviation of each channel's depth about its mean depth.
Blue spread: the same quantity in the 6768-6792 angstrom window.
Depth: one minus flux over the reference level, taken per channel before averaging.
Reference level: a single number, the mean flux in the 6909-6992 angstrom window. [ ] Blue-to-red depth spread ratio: 104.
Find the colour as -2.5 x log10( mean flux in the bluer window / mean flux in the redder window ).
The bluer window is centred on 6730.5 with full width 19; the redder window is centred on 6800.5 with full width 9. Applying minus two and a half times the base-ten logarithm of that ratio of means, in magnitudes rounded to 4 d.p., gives -0.0078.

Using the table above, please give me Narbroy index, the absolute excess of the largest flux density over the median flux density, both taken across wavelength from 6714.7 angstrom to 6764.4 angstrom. 0.17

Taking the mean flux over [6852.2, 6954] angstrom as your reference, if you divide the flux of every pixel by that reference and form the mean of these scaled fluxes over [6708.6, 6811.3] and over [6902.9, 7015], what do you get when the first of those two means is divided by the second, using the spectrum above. 1.04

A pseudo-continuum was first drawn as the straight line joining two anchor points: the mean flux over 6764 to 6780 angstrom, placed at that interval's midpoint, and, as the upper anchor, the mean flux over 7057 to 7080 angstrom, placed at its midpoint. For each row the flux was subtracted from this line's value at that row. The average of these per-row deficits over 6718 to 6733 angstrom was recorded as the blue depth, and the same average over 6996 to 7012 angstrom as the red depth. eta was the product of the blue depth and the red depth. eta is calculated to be 0.013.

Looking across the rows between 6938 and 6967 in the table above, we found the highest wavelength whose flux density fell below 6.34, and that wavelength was 6958.71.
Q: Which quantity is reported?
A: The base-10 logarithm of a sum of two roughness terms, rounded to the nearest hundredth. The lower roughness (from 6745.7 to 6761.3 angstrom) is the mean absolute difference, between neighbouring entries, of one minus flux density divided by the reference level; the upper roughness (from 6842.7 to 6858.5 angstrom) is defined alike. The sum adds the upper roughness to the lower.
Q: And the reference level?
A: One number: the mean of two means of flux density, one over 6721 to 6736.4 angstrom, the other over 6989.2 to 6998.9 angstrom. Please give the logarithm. -1.22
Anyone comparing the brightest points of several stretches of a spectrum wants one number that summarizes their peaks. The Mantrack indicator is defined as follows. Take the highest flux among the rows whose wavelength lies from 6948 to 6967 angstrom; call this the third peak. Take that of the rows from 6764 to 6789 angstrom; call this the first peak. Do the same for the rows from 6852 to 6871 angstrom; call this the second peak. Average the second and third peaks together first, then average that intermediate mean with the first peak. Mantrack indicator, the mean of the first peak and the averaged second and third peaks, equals 6.66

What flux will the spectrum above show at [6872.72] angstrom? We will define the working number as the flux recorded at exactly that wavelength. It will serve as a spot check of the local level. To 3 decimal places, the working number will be 6.498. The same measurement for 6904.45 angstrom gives 6.313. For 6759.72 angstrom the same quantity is 6.583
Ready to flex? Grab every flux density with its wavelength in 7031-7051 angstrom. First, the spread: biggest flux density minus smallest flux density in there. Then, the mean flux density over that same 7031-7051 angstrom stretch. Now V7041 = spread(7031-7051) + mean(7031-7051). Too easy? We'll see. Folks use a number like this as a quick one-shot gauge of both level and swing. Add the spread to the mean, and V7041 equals 6.45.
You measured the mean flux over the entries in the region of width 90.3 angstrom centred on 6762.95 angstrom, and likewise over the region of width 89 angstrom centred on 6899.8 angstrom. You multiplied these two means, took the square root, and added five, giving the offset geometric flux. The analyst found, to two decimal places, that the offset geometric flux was 11.45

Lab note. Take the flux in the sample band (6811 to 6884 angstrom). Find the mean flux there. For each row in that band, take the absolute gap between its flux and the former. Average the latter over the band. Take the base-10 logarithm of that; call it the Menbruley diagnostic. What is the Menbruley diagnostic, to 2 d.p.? -0.84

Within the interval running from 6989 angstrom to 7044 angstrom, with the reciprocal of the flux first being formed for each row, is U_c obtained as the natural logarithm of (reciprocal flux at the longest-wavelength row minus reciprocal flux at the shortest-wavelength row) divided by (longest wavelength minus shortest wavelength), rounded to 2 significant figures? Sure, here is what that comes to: -9.2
